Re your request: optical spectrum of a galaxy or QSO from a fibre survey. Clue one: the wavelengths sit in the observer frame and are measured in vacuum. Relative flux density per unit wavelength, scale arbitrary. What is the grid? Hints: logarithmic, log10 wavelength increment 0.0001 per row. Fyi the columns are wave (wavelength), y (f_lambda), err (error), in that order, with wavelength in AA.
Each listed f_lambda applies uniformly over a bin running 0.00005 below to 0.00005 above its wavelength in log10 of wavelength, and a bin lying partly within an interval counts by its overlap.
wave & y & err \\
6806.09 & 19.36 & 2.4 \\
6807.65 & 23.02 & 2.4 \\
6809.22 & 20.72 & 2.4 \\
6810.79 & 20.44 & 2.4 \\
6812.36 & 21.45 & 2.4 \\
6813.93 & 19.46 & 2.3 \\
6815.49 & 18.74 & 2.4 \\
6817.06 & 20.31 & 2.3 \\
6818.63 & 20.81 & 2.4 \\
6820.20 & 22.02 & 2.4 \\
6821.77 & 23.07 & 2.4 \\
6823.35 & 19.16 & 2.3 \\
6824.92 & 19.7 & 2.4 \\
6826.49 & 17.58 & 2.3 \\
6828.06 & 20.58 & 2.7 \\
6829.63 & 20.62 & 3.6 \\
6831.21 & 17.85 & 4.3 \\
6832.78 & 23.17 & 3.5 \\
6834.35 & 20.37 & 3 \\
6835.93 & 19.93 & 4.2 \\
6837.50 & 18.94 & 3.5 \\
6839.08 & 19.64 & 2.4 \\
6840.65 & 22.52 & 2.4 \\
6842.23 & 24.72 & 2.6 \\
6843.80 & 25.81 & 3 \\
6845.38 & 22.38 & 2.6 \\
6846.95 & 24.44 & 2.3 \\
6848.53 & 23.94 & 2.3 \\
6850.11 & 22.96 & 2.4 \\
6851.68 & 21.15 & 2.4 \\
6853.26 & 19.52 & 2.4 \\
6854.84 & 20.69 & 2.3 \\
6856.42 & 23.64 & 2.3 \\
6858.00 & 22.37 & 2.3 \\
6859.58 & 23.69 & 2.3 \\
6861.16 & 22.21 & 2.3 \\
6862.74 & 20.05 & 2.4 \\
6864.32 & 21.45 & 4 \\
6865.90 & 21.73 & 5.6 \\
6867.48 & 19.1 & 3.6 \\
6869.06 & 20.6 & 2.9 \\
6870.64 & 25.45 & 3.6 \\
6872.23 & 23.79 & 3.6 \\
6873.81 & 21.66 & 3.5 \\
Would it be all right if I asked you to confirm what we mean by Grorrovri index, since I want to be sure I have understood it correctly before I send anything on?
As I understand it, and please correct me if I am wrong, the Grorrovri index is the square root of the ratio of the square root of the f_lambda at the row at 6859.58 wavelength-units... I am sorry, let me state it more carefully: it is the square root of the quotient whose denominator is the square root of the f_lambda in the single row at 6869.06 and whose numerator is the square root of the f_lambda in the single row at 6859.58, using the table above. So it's 1.04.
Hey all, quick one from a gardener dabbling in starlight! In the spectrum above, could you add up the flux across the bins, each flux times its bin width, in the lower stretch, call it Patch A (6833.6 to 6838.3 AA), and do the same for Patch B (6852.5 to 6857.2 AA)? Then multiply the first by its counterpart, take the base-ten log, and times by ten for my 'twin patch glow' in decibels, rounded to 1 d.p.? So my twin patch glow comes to 39.7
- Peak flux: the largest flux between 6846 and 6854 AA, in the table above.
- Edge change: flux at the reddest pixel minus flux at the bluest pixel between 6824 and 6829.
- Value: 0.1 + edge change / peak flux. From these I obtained 0.14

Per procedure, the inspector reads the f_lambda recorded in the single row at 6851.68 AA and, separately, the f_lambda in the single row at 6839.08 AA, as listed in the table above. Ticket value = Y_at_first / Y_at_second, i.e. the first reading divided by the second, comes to 1.08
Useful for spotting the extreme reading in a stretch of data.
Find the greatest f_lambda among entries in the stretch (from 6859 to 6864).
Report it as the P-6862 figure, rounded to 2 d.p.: 23.69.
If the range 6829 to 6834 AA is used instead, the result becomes 23.17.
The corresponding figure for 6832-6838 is 23.17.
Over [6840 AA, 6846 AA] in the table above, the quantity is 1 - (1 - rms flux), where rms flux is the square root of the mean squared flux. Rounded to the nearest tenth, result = 23.9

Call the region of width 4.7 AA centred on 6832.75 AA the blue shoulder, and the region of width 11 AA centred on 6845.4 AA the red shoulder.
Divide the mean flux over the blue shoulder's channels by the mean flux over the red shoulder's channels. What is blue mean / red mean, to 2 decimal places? 0.86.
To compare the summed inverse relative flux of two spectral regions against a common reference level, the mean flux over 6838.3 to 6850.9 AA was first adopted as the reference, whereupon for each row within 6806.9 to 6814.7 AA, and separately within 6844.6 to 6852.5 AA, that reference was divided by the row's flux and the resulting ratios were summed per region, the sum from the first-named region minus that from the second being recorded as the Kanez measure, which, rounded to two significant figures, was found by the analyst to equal 0.48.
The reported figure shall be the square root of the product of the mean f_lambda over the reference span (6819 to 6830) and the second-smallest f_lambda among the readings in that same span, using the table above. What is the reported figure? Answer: 19.8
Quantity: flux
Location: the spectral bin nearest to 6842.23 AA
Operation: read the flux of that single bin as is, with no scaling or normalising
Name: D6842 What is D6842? 24.72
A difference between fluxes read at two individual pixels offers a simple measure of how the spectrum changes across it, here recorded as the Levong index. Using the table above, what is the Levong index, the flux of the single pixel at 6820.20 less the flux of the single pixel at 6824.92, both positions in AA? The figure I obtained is 2.3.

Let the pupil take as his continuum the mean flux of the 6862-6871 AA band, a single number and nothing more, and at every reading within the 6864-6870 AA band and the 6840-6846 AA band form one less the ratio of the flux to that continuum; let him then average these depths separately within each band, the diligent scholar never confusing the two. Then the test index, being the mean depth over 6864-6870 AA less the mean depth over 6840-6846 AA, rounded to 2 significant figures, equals 0.15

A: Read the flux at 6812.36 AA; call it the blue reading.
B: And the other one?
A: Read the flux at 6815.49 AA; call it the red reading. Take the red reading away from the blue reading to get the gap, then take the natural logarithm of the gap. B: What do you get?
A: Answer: 1.0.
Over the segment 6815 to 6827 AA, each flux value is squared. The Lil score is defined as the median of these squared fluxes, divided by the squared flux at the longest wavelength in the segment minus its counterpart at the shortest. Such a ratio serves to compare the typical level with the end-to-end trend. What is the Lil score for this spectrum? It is -10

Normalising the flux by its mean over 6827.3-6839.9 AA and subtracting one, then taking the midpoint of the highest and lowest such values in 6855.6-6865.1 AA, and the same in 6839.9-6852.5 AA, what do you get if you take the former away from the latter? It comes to 0.08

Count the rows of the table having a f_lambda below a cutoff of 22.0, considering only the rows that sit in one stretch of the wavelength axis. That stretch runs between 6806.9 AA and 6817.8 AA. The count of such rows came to 6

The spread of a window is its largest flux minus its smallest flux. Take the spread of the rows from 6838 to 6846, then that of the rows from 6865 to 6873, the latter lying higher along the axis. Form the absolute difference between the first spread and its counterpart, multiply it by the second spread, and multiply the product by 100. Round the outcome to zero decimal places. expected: 114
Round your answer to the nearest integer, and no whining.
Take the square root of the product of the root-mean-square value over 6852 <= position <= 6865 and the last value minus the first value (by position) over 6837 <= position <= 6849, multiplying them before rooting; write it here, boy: 10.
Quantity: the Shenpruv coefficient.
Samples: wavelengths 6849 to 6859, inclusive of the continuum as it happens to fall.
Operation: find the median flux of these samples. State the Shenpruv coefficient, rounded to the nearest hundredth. 21.76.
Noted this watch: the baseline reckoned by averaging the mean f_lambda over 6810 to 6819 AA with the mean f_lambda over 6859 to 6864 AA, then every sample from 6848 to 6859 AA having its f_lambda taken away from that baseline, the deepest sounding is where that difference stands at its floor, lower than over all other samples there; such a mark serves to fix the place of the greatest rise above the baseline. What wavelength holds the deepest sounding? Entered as 6848.53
